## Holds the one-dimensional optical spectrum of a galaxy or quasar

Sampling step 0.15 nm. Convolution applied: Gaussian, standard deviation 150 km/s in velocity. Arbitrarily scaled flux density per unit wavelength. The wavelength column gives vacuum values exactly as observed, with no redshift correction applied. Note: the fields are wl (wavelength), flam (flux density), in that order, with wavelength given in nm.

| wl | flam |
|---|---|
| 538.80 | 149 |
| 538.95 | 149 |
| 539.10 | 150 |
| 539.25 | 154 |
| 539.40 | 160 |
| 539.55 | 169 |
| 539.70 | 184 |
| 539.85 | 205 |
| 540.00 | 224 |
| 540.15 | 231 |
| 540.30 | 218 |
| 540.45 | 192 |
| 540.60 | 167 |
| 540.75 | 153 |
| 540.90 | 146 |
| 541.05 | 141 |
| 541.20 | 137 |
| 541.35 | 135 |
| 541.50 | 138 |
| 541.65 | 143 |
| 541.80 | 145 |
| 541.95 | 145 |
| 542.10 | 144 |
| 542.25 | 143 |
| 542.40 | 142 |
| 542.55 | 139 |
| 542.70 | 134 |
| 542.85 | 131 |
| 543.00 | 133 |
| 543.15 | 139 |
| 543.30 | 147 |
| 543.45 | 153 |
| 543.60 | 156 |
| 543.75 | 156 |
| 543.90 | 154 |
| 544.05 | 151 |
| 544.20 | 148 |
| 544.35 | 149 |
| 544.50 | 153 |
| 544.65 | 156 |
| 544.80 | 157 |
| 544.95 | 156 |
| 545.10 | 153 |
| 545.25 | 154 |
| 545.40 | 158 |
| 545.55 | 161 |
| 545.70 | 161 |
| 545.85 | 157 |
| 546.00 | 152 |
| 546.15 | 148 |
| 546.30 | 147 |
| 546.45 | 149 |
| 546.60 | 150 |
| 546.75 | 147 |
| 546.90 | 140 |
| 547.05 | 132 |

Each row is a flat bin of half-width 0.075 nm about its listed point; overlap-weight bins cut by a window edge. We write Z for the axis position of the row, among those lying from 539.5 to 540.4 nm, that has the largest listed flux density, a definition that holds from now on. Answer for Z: 540.15 nm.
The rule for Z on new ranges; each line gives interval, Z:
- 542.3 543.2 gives 542.40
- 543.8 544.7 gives 544.65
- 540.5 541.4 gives 540.60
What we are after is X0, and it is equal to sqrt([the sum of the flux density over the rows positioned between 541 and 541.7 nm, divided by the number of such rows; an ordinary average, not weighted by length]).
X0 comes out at 11.8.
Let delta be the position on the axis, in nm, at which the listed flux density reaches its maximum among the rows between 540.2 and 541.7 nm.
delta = 540.30 nm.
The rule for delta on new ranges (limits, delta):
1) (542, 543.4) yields 543.30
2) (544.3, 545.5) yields 545.40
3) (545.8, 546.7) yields 545.85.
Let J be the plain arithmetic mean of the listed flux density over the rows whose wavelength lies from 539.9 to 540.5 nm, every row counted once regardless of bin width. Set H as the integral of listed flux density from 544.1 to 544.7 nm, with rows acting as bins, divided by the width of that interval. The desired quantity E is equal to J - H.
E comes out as 65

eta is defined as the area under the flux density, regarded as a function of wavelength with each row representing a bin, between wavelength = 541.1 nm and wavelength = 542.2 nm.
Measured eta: 155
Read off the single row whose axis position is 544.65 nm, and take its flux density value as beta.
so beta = 156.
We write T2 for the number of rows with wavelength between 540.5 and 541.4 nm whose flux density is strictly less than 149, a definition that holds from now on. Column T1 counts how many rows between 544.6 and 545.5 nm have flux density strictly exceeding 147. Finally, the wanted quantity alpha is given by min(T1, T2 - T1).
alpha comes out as -2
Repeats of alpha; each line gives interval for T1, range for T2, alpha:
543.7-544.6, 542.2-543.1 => 0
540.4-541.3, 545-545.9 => -3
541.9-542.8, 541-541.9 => 0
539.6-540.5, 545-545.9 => -6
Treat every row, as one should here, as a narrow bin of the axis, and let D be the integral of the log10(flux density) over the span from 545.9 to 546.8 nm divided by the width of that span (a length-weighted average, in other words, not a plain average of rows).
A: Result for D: 2.17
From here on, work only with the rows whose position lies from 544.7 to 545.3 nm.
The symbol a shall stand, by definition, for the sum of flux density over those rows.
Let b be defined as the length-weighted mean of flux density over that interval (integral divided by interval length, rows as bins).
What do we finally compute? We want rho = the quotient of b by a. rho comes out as 0.25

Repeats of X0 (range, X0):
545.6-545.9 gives 12.6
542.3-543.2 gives 11.7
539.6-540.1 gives 14.3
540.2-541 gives 13.2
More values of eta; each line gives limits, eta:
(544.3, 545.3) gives 154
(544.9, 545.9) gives 157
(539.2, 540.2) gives 189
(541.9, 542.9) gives 140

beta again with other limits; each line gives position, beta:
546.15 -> 148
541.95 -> 145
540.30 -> 218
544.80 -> 157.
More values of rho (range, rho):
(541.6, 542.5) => 0.17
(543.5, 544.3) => 0.20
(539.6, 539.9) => 0.49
